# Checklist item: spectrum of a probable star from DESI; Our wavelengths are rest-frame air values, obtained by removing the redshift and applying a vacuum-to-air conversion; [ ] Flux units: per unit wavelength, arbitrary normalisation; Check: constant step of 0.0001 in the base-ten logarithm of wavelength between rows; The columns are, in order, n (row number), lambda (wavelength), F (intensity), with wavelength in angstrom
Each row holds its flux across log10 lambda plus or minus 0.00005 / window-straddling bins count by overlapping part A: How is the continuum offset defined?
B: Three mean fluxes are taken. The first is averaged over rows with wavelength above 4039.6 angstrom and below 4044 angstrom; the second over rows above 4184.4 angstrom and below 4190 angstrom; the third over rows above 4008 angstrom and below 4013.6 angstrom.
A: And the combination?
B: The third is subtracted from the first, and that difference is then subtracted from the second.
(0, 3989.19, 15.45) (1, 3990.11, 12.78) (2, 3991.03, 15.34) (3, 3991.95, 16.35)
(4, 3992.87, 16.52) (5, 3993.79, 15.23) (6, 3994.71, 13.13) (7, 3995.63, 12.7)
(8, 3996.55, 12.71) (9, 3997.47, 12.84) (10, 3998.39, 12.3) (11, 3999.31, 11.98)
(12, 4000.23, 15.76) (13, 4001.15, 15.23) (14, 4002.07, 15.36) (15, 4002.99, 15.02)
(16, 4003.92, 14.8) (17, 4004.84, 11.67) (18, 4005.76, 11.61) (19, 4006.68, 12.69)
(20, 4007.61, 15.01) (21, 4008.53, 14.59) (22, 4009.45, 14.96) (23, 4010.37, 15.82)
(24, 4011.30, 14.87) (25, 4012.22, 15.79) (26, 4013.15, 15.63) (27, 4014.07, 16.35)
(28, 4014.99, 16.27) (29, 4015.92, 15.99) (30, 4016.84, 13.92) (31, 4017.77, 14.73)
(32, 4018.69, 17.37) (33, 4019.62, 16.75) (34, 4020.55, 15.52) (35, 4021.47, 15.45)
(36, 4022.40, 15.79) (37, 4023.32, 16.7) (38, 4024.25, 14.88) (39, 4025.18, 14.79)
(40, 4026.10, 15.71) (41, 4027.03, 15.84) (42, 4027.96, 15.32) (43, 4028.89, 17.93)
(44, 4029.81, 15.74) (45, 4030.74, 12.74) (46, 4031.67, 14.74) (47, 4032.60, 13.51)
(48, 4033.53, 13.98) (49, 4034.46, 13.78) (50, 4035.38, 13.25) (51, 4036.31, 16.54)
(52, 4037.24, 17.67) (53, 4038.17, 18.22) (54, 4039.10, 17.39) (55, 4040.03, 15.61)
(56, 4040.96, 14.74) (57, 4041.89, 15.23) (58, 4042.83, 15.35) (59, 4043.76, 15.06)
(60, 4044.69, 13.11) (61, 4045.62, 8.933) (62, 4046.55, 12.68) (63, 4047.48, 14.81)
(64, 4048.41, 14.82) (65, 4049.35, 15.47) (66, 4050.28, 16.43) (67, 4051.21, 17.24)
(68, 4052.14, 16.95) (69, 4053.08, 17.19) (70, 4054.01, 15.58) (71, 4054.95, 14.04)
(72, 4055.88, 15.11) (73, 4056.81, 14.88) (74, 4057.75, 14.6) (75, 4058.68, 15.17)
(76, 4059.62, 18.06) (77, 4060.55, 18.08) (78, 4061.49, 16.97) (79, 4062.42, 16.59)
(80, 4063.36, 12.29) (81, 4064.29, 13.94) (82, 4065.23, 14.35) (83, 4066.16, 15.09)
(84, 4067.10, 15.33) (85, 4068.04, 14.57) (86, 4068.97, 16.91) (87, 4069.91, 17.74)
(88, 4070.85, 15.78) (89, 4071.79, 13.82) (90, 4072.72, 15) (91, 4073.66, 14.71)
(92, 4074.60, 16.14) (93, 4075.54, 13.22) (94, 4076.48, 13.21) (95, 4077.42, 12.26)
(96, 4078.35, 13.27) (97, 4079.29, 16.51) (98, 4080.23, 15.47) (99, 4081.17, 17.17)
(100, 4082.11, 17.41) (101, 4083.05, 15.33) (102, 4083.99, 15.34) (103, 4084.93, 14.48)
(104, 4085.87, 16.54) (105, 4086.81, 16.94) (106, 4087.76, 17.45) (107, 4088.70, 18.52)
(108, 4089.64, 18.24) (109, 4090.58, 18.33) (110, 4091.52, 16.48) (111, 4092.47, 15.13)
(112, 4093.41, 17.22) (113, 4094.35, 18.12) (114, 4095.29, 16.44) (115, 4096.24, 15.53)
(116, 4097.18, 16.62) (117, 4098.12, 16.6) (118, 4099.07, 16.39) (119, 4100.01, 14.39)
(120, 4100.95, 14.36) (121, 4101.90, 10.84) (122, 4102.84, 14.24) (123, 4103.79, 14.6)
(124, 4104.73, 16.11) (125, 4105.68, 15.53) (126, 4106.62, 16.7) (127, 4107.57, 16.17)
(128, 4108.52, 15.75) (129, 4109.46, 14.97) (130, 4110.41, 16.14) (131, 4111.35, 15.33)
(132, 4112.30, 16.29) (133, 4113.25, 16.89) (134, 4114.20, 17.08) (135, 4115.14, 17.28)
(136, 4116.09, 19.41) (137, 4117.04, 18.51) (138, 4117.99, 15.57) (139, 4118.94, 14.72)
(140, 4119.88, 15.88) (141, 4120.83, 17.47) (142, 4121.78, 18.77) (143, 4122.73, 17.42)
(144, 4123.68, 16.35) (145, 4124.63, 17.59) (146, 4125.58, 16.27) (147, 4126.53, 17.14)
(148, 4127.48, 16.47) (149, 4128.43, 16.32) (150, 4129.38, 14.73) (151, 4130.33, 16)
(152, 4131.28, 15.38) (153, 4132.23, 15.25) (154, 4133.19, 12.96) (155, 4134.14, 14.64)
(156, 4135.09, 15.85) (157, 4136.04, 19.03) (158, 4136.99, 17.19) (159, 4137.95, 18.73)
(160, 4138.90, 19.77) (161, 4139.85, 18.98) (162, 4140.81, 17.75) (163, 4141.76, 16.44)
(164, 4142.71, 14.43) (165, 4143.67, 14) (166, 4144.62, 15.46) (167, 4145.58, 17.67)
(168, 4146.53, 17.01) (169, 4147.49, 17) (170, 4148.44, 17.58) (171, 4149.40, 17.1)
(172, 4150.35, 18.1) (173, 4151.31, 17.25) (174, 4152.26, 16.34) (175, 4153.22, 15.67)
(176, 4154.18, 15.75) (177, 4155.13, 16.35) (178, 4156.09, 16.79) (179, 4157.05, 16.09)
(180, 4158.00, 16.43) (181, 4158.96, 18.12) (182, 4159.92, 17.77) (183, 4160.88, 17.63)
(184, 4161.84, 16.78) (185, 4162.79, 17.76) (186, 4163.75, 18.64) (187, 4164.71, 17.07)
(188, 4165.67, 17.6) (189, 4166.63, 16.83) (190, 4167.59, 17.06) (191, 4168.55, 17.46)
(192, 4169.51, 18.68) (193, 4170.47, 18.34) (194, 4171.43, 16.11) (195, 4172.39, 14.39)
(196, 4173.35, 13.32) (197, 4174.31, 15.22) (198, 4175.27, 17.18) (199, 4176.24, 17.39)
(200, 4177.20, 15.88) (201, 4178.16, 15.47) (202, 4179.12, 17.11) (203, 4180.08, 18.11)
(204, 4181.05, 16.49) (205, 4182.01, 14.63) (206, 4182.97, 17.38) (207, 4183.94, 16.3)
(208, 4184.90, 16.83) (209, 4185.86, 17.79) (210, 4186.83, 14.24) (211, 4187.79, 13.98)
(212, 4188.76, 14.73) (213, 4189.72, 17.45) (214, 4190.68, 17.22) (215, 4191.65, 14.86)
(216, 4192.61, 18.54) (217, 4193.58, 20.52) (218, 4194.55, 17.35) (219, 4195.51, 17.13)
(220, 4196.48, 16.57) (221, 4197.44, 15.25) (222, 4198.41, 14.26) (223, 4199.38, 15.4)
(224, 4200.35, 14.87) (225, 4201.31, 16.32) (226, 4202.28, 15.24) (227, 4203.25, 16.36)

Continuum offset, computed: 15.9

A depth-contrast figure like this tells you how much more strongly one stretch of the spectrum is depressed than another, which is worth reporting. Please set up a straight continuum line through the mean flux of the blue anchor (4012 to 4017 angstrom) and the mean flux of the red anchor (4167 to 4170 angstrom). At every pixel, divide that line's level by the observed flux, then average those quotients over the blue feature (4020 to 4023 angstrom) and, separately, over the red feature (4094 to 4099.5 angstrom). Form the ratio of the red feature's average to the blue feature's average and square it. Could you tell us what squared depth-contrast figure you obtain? 1.00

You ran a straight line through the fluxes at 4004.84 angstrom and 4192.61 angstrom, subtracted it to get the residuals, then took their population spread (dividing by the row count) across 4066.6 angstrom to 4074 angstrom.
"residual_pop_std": 1.2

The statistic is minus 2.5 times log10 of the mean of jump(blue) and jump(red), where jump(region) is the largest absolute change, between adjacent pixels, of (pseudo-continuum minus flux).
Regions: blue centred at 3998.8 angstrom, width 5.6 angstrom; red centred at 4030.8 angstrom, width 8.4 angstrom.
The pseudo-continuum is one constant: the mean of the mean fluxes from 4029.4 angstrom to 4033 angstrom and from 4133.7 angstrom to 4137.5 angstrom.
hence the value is -1.33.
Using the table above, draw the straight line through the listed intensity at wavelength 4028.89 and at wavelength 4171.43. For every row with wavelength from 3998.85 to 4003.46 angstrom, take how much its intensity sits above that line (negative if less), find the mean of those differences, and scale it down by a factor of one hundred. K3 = -0.036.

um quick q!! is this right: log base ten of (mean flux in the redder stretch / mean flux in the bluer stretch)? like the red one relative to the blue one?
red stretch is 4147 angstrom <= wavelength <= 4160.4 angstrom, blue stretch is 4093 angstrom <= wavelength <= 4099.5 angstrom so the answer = 0.005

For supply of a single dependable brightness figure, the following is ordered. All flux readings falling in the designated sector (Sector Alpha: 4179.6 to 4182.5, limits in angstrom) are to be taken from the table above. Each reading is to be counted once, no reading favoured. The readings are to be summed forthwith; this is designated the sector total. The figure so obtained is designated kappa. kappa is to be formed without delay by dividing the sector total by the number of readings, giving 16.4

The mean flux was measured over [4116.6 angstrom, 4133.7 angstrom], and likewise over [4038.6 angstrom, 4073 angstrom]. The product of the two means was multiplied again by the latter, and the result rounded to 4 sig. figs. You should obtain 3792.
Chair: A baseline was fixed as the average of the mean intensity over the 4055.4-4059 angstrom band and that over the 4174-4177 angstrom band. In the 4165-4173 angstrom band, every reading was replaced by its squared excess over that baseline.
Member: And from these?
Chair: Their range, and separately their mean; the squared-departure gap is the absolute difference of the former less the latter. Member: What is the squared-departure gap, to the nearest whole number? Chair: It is 5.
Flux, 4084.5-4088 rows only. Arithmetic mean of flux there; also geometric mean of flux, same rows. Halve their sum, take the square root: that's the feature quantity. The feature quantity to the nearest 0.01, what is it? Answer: 4.04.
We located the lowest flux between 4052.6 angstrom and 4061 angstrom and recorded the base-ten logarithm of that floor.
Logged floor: 1.15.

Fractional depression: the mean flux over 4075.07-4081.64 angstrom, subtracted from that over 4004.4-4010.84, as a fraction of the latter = -0.049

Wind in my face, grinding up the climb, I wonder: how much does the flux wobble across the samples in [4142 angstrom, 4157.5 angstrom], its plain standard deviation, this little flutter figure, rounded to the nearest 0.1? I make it 1.1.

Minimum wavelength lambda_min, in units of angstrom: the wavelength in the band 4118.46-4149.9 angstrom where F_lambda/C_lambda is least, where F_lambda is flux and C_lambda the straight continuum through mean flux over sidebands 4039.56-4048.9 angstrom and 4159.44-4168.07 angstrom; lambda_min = 4133.19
